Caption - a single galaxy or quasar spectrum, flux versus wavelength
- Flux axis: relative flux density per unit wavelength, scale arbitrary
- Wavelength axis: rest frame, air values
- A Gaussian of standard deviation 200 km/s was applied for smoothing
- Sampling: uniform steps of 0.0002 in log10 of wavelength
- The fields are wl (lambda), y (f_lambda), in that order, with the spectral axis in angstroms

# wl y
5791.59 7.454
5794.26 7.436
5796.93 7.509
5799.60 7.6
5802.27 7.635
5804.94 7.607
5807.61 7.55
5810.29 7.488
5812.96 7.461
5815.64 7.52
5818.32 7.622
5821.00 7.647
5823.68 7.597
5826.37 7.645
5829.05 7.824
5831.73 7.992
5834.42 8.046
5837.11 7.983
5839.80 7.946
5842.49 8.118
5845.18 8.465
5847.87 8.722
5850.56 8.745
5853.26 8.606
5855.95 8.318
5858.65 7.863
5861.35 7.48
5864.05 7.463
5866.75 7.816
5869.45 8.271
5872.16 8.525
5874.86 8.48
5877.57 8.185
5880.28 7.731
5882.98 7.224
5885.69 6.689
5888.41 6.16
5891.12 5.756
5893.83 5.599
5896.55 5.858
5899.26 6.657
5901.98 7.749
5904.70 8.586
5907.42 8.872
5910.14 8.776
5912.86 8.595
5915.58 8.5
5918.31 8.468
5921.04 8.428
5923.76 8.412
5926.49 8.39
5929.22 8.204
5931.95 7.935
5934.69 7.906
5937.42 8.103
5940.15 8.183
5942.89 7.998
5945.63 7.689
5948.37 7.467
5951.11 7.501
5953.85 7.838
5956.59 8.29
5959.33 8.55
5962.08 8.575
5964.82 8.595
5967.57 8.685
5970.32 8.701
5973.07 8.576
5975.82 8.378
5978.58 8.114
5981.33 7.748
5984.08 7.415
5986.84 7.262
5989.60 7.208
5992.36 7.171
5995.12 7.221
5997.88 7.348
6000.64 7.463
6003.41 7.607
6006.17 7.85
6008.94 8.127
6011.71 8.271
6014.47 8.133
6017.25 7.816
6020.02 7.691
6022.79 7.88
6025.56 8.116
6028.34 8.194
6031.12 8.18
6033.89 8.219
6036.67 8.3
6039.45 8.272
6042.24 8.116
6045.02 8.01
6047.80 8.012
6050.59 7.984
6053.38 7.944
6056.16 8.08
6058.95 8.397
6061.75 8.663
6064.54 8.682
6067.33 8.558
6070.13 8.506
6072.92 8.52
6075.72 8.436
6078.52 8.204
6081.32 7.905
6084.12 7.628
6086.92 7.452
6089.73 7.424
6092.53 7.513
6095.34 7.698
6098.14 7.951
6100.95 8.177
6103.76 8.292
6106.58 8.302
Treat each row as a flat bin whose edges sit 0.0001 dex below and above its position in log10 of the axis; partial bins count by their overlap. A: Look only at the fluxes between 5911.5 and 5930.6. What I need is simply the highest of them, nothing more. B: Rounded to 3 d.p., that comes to 8.595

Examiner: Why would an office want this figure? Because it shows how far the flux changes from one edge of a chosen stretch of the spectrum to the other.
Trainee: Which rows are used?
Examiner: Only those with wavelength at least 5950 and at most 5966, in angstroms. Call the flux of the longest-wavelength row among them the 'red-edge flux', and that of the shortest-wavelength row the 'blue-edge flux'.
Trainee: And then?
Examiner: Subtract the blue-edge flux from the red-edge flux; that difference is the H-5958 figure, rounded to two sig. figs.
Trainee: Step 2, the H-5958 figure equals 1.1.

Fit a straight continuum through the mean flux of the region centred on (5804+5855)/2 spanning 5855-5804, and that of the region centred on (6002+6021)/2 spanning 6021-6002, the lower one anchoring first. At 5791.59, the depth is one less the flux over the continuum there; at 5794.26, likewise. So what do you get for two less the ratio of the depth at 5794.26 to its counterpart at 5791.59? 1.0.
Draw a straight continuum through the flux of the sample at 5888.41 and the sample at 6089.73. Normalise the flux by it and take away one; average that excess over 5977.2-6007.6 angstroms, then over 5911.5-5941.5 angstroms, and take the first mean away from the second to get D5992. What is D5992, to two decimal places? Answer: 0.20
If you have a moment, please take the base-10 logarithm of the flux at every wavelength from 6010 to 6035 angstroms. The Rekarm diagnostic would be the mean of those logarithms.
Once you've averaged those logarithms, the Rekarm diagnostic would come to 0.906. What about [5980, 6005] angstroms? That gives 0.868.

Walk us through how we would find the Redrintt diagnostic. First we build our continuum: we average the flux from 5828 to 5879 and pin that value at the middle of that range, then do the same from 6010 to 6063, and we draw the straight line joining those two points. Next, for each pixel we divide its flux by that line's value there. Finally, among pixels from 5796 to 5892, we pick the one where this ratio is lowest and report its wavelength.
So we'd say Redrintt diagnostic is 5891.12 angstroms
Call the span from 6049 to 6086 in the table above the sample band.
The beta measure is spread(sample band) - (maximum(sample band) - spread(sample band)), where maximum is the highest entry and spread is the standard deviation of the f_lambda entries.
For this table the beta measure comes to -8.0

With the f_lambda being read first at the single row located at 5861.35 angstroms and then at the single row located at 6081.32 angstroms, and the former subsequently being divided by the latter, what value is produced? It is 0.95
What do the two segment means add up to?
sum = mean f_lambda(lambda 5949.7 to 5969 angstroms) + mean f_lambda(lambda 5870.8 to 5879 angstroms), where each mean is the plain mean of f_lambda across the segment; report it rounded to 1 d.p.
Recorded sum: 16.7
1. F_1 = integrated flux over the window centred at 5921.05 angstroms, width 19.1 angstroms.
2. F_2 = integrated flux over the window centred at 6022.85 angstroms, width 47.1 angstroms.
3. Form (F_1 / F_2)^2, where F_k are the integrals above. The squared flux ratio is 0.18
